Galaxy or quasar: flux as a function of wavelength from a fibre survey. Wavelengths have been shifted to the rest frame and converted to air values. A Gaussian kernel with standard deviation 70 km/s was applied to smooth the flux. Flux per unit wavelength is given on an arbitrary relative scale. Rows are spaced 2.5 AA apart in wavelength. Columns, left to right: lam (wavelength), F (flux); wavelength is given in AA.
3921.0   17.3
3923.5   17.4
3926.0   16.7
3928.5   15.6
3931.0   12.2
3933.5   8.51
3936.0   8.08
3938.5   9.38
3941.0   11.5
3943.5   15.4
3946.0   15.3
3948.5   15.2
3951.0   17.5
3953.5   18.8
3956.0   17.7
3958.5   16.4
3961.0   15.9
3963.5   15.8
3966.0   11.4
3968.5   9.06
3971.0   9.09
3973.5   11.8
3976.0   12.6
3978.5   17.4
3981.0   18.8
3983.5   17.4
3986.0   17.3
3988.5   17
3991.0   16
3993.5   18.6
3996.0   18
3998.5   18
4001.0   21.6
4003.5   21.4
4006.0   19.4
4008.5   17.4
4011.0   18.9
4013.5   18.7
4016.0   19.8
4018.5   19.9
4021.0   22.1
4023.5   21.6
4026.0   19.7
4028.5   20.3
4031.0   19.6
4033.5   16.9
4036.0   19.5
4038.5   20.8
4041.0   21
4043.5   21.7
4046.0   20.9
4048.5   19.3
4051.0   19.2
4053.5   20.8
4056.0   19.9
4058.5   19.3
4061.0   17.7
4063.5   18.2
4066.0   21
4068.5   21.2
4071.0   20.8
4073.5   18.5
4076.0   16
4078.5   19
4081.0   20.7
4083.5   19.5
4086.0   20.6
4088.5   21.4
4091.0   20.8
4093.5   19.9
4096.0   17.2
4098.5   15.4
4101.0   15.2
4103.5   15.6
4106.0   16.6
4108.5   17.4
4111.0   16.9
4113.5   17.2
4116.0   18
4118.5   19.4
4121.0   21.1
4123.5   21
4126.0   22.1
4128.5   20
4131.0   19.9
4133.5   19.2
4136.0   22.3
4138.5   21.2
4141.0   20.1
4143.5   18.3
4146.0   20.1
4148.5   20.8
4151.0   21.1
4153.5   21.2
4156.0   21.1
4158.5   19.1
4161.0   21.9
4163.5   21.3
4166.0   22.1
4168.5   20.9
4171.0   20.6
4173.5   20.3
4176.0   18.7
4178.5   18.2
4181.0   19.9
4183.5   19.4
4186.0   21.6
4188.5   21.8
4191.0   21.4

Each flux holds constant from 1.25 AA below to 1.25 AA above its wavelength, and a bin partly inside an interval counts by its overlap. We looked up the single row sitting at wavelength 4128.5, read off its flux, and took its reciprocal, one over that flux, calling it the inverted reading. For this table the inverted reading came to 0.0500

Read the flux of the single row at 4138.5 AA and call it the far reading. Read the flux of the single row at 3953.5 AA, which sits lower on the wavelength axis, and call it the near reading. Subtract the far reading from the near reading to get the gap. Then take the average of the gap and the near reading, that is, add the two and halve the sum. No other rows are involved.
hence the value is 8.2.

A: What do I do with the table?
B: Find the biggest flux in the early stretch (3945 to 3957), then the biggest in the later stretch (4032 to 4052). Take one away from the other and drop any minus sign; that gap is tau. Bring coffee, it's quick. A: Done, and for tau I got 2.9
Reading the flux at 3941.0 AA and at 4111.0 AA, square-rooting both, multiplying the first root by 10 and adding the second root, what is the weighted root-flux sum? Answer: 38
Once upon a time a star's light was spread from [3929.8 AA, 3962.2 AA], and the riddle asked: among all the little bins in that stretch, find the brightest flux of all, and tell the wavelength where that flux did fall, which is 3953.5 AA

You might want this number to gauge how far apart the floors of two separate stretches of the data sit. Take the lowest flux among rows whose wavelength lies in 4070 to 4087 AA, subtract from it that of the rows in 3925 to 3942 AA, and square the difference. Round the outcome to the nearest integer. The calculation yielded 63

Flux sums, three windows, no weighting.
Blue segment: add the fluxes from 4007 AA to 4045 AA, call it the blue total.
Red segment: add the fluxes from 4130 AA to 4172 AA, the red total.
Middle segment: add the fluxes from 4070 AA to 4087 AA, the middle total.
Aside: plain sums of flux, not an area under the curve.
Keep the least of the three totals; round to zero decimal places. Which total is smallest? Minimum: 135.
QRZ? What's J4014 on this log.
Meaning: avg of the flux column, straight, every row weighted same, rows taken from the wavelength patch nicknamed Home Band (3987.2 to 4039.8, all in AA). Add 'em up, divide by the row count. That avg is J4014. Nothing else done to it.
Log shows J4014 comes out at 19.3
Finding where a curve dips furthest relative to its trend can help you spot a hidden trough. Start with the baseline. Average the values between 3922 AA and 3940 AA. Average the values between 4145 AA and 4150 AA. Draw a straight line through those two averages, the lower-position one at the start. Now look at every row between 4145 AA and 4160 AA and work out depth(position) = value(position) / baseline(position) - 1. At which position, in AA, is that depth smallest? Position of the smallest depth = 4158.5 AA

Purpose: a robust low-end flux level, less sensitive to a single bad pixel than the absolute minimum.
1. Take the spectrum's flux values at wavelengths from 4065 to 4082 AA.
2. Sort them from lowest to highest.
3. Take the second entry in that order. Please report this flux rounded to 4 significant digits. 18.50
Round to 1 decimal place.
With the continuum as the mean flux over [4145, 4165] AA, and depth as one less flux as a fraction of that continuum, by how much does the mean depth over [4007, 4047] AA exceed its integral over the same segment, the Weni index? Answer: -1.7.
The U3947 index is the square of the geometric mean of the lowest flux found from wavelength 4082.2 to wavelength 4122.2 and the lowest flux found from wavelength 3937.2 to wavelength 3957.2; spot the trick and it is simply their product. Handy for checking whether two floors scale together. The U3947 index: 143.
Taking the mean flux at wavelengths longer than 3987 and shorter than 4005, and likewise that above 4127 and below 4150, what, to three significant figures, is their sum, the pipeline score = 38.9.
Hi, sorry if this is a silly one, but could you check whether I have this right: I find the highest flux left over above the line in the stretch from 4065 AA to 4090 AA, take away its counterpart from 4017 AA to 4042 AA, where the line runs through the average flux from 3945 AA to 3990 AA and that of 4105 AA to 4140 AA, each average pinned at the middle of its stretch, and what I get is -2.2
